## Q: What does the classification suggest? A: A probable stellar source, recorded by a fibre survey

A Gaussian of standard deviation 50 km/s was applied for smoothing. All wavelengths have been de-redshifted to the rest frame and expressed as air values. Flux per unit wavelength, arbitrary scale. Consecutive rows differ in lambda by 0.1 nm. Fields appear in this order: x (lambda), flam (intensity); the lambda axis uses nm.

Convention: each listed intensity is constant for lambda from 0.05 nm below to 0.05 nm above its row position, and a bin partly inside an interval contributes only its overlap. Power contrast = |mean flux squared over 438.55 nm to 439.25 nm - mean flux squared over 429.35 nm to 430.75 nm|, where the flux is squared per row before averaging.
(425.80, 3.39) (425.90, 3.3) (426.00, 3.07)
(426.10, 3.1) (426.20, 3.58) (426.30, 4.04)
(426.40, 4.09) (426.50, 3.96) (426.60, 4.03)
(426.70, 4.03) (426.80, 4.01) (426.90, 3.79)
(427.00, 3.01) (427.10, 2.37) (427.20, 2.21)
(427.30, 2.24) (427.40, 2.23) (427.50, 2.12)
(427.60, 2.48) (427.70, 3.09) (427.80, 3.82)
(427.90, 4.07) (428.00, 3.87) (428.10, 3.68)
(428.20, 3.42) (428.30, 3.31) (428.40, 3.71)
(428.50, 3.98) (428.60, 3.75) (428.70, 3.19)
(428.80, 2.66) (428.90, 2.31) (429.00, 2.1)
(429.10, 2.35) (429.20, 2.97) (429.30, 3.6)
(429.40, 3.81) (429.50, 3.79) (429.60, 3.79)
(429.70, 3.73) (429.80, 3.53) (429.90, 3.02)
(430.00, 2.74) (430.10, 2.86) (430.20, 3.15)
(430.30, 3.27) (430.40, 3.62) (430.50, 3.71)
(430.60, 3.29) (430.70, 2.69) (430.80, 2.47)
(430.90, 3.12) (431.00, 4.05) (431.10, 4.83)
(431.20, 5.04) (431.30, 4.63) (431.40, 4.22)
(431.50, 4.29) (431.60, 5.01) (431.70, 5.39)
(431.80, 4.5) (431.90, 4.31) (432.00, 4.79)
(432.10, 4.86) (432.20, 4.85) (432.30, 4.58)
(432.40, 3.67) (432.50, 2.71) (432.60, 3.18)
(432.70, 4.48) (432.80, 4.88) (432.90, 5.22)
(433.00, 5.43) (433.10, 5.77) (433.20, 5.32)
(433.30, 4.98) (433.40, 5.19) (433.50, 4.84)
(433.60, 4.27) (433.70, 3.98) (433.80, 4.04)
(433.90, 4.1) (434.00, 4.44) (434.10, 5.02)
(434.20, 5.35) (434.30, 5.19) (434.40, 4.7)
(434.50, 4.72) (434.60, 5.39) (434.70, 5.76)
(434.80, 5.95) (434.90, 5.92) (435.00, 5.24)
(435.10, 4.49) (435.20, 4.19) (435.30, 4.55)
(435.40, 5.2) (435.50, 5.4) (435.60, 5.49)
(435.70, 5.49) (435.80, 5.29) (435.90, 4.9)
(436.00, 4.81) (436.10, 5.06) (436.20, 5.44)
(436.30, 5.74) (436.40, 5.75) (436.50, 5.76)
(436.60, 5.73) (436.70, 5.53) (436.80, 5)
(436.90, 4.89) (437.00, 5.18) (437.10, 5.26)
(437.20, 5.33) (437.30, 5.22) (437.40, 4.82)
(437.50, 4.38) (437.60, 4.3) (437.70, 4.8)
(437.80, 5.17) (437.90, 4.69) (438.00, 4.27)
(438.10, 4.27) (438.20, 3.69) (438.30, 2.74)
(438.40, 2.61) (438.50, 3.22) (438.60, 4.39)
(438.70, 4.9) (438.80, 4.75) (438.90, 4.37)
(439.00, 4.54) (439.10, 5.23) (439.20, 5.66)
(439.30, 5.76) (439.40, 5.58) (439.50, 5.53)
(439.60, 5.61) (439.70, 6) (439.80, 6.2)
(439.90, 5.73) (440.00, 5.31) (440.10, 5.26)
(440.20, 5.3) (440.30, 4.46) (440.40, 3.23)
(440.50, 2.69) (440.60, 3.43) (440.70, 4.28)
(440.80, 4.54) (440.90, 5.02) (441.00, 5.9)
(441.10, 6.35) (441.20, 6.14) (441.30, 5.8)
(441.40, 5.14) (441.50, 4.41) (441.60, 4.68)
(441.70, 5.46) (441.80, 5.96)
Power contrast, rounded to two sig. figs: 12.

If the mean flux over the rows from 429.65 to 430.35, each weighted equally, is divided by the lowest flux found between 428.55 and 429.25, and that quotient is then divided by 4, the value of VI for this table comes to 0.38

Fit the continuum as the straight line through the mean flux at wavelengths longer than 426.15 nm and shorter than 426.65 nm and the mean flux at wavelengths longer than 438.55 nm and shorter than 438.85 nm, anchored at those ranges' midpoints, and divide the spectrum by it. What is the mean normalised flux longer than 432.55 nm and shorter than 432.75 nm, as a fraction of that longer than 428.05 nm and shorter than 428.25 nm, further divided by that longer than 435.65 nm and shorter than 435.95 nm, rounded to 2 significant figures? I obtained 0.87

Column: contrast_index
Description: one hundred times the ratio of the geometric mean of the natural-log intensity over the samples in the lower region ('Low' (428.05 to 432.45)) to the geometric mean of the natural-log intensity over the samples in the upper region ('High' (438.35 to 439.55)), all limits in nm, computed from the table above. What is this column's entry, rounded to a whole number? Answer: 84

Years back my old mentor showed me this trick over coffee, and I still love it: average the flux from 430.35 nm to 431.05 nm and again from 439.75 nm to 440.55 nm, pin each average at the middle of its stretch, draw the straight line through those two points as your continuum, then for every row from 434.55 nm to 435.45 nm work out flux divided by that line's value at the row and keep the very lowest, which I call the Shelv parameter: 1.1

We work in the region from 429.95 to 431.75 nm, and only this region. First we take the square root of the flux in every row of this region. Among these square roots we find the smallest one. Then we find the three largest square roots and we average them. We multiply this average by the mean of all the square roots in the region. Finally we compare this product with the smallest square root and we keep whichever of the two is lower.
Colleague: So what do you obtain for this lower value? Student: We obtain 1.57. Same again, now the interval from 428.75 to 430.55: 1.45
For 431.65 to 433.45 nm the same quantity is 1.65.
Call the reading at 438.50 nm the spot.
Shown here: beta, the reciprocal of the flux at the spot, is 0.311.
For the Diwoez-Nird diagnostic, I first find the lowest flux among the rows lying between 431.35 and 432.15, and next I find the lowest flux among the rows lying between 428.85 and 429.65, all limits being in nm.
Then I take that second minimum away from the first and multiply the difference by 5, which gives 10.6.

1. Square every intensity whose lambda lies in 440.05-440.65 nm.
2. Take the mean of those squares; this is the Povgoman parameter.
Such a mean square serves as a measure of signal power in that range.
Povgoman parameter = 18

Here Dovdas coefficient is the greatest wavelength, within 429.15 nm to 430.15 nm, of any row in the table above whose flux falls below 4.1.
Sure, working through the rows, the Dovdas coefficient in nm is 430.10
